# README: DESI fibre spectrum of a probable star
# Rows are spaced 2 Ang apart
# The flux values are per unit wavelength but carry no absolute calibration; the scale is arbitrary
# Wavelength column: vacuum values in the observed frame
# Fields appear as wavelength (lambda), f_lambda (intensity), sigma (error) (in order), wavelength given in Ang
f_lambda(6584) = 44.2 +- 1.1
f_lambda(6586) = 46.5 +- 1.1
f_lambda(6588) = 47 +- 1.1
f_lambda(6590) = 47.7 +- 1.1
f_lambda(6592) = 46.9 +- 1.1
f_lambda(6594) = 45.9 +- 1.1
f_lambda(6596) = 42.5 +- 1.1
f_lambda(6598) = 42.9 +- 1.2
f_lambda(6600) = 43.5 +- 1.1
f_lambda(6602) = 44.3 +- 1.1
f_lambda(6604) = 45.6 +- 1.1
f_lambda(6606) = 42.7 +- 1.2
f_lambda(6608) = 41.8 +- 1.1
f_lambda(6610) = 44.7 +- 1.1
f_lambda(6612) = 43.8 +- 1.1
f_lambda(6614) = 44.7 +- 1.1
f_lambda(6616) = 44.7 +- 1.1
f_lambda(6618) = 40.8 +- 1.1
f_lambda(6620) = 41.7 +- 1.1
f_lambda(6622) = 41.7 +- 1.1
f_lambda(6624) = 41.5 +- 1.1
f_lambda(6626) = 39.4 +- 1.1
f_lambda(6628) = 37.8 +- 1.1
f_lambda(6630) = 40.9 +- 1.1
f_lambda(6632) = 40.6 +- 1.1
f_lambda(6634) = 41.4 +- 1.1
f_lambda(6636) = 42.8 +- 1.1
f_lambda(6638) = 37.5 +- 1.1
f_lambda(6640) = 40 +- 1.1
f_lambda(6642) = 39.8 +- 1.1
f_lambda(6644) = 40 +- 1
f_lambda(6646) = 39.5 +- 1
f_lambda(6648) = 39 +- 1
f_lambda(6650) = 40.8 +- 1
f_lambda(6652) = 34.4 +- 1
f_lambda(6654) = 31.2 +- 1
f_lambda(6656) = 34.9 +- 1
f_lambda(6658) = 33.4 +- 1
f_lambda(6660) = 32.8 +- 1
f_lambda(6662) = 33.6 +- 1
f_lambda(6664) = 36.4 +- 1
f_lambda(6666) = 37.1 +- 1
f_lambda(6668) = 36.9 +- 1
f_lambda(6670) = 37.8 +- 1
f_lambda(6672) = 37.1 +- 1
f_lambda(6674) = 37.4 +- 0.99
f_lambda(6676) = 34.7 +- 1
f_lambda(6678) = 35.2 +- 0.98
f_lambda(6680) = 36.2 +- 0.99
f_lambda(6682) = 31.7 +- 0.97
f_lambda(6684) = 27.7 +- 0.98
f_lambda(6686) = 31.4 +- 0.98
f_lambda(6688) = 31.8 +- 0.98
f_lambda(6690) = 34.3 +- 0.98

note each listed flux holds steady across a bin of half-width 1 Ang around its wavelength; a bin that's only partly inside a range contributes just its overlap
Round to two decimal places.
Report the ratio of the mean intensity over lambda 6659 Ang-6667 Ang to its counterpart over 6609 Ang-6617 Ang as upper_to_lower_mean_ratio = 0.79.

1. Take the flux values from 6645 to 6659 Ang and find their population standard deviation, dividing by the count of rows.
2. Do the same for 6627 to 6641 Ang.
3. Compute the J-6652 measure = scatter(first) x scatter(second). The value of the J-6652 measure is 5.9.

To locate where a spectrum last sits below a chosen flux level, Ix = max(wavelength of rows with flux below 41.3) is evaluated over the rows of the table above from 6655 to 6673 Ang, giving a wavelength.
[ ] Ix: 6672 Ang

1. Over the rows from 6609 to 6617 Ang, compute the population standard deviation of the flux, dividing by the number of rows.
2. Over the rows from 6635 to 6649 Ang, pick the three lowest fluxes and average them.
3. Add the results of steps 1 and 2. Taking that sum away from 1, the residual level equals -38.1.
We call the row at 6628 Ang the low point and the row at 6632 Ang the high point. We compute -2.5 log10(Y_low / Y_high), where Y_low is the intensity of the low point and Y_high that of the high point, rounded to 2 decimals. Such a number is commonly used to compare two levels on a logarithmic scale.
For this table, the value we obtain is 0.08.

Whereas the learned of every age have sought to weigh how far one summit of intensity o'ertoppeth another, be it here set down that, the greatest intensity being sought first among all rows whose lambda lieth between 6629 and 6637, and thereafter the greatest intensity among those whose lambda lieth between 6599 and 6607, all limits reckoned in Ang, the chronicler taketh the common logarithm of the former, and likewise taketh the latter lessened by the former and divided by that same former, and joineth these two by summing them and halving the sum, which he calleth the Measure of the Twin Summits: 0.848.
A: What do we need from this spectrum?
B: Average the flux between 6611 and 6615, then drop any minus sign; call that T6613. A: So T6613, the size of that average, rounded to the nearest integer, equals 44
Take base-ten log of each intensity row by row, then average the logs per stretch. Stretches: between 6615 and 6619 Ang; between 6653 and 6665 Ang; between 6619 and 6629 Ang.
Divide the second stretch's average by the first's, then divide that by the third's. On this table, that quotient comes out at 0.583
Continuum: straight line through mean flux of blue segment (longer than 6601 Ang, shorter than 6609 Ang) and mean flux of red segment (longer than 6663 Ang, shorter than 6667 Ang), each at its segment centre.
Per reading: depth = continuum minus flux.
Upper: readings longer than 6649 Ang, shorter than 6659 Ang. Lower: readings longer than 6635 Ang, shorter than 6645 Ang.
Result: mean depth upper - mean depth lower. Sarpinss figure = 3.5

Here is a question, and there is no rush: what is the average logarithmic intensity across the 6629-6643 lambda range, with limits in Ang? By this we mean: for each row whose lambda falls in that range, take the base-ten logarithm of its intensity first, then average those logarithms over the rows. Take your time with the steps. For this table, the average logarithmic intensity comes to 1.61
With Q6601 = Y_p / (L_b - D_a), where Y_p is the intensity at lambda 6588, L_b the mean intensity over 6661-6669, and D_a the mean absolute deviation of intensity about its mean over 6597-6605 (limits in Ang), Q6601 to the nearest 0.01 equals 1.34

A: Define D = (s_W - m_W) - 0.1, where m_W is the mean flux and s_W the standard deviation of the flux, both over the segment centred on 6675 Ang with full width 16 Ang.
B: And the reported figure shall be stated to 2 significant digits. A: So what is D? -34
